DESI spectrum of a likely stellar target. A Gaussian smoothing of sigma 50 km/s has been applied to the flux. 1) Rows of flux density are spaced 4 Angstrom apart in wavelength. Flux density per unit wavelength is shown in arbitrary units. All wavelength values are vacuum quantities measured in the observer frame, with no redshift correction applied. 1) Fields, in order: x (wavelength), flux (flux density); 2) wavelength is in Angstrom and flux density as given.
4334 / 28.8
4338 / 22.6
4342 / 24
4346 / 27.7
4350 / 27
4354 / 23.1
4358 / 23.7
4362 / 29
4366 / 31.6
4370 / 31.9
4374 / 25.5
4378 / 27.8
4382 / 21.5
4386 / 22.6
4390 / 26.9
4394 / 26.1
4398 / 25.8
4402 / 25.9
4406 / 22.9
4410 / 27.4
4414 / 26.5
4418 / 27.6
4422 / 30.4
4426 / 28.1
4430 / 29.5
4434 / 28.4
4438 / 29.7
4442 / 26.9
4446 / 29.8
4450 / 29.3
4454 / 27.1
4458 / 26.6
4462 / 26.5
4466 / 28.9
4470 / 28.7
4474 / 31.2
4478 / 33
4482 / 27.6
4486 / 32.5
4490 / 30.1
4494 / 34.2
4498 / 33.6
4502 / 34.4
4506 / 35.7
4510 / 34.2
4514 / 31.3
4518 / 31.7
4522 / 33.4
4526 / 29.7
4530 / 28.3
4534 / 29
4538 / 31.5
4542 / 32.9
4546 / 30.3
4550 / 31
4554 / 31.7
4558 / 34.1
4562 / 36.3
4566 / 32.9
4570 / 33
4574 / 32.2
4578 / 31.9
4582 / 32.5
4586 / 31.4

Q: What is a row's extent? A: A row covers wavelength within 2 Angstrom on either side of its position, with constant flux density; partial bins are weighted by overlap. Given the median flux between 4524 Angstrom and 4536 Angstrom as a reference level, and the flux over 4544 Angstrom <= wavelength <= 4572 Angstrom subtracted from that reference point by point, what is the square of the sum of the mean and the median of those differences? 59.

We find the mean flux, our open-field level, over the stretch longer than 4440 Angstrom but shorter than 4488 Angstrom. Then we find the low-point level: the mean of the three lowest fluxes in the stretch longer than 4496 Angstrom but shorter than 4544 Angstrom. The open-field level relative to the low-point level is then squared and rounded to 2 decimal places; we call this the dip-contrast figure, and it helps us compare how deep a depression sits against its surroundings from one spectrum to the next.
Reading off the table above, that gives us 1.00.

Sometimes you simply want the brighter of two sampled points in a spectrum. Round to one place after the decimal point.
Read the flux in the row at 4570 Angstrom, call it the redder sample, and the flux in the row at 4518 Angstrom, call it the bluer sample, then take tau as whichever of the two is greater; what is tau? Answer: 33.0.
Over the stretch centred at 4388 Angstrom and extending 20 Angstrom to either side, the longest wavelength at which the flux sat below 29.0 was 4406 Angstrom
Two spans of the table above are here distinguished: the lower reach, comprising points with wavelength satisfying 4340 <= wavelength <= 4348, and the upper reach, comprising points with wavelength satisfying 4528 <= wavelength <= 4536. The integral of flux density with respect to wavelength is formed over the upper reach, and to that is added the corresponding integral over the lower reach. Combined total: 436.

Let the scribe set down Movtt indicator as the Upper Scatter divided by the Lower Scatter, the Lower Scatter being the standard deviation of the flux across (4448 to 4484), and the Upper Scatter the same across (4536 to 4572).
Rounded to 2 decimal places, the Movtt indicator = 0.83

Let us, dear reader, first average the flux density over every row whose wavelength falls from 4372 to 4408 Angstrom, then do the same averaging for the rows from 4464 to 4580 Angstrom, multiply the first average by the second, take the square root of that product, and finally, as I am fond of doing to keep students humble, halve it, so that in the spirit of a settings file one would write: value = 14.1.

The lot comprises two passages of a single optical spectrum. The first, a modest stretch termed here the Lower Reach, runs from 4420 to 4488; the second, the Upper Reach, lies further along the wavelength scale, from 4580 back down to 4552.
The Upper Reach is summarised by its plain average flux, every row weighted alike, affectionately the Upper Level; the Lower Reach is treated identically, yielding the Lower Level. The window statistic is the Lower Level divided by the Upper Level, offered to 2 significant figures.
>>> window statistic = 0.88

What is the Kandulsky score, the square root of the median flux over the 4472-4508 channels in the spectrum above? 5.7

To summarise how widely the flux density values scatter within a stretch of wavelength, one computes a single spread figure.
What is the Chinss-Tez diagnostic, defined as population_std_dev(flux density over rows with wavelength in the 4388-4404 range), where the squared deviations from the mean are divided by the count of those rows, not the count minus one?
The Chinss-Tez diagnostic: 0.4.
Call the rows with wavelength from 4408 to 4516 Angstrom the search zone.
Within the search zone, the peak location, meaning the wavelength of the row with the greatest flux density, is 4506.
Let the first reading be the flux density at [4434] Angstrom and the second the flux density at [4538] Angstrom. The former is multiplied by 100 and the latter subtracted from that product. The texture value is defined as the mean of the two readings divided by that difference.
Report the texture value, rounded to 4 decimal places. 0.0107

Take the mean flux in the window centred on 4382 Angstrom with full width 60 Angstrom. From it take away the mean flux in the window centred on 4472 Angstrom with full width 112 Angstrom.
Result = -4.2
